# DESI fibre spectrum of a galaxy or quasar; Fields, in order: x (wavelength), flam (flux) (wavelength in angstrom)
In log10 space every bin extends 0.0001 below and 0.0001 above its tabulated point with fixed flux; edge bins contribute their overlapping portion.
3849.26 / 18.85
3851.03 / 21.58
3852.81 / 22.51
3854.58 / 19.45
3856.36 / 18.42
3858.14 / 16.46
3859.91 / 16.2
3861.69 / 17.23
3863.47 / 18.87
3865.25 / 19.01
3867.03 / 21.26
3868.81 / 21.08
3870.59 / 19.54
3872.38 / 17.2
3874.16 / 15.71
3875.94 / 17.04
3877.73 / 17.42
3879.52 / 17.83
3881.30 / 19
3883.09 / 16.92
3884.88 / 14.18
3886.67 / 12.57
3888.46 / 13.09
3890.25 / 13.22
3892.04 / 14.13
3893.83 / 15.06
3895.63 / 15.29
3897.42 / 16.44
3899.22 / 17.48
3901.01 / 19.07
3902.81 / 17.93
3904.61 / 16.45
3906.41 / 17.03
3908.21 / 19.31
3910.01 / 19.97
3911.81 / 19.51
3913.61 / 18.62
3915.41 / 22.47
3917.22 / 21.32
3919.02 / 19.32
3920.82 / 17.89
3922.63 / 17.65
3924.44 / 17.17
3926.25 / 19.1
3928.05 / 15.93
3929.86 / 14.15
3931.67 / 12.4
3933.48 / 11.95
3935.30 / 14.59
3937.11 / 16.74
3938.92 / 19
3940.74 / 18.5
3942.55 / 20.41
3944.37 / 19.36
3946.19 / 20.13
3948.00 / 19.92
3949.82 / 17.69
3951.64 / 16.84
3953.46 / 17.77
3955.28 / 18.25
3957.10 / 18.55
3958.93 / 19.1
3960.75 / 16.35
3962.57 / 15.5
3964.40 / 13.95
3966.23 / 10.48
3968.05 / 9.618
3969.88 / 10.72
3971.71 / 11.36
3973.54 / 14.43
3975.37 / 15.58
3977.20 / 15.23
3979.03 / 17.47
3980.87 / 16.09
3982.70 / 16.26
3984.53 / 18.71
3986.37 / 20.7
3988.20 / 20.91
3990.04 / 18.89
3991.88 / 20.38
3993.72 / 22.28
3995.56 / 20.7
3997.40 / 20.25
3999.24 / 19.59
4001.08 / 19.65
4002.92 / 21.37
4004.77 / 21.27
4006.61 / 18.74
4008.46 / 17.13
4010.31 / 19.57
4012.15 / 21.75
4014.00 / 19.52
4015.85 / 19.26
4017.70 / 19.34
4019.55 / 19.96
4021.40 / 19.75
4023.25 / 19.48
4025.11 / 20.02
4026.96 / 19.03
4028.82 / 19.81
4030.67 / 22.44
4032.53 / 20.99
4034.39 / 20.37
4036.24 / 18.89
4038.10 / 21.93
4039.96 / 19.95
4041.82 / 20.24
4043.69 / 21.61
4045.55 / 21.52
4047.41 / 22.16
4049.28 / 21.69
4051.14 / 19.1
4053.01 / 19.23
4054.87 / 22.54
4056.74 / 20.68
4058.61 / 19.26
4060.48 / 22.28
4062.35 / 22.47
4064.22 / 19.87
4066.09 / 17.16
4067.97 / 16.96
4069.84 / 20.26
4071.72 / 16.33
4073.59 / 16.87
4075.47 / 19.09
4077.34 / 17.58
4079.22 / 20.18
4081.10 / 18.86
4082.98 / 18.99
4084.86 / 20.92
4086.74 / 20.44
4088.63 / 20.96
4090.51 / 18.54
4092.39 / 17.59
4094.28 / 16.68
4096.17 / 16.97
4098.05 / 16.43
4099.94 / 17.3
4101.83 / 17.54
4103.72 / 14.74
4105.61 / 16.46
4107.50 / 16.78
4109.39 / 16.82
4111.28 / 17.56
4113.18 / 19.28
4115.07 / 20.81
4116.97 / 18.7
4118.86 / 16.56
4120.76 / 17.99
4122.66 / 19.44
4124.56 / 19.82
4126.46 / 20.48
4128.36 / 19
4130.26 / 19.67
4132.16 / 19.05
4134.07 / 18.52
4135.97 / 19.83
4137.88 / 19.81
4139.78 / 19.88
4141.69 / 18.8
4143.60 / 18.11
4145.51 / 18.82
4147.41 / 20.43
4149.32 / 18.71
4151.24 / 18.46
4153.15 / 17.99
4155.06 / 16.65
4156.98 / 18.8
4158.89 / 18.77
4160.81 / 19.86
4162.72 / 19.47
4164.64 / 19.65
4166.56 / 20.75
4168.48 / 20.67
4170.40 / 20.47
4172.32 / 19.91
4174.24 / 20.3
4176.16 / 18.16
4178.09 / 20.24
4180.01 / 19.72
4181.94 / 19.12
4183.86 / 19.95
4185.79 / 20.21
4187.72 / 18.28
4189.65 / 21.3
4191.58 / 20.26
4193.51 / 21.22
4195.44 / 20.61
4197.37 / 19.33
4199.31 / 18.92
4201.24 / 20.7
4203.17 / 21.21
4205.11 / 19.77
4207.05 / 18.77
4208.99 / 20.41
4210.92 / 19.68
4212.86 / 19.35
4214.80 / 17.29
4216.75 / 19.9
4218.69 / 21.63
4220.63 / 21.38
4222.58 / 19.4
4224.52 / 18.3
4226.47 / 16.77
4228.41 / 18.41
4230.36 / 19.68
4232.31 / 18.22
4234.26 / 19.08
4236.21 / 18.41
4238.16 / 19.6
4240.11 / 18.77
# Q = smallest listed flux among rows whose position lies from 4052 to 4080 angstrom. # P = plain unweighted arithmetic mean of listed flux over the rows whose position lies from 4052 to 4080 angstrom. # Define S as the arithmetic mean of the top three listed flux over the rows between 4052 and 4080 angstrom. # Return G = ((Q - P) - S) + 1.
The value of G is -24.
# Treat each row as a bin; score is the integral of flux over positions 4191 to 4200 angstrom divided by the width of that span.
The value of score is 20.1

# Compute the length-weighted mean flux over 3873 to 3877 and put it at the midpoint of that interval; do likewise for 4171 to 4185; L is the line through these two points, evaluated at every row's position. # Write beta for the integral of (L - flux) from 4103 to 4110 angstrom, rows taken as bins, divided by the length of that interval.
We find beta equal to 2.7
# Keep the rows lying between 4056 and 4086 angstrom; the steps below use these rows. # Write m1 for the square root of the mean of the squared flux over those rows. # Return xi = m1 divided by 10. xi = 1.93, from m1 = 19.3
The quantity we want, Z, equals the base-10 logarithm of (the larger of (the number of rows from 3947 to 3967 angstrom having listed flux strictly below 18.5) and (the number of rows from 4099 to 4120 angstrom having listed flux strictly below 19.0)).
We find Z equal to 0.95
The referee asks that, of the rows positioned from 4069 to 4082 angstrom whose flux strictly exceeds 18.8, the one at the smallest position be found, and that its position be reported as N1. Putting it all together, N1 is 4069.84 angstrom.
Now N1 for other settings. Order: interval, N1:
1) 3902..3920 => 3908.21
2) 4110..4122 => 4113.18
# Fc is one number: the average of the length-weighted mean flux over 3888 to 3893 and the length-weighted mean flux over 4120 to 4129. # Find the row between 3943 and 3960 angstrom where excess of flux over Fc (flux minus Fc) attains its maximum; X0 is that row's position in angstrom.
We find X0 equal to 3946.19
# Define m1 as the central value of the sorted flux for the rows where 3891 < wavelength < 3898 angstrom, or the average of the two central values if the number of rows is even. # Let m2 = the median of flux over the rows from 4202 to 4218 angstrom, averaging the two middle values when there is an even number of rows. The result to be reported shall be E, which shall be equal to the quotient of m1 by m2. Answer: 0.77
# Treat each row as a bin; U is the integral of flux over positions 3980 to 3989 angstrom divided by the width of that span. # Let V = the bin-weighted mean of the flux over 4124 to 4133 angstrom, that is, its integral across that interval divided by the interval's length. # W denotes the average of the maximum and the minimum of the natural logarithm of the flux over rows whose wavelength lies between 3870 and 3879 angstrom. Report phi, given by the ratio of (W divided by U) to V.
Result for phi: 0.0079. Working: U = 18.5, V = 19.6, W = 2.86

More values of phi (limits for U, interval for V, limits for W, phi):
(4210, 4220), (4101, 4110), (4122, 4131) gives 0.0092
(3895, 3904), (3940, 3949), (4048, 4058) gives 0.0089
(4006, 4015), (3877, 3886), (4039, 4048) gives 0.0093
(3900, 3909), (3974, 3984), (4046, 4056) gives 0.0105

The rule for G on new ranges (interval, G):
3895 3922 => -24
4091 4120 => -21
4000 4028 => -23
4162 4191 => -22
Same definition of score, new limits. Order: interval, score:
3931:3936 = 12.9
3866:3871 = 20.7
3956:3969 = 14.8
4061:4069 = 19.3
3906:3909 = 18.3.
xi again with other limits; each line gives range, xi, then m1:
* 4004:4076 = 2.00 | 20.0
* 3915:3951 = 1.80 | 18.0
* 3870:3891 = 1.63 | 16.3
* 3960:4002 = 1.71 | 17.1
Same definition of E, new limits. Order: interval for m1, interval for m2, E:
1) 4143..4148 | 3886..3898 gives 1.33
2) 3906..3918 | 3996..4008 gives 0.98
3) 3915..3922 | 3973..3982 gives 1.30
